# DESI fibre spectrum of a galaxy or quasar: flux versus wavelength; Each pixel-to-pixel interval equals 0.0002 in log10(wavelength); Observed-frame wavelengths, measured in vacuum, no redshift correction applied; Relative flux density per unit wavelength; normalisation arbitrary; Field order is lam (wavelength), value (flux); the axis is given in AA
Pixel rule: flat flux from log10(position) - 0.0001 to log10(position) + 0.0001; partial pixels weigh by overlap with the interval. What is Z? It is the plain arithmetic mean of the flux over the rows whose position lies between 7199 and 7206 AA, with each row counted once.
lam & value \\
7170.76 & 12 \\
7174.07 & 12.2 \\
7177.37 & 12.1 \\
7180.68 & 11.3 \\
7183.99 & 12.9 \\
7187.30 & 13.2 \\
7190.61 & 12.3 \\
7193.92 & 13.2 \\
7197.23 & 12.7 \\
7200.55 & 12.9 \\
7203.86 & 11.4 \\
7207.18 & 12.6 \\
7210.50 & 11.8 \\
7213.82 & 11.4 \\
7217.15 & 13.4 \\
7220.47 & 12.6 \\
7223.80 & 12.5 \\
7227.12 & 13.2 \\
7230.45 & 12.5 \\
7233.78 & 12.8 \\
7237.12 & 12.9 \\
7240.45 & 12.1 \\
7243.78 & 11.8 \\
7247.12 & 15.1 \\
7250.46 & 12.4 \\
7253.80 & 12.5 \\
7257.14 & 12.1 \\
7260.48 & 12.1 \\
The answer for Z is 12.15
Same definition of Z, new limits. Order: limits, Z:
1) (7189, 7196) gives 12.75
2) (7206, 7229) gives 12.50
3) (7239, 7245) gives 11.95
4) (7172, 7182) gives 11.87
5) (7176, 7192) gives 12.36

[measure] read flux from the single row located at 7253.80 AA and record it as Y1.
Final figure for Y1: 12.5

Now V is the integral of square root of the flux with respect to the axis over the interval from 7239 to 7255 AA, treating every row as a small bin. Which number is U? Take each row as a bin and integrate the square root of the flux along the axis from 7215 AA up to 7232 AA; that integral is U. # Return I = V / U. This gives 0.9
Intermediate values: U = 61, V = 57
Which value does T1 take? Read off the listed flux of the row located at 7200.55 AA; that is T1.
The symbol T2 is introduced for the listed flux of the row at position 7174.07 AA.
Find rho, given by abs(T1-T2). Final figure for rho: 0.70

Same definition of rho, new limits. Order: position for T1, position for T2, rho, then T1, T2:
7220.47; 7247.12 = 2.50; 12.6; 15.1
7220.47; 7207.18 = 0.00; 12.6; 12.6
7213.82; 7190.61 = 0.90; 11.4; 12.3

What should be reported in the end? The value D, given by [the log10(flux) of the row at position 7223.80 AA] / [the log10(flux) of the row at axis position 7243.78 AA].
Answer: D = 1.02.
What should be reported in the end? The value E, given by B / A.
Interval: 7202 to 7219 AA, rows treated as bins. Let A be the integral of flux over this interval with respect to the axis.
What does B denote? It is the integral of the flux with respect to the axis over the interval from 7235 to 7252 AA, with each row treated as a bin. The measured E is 1.06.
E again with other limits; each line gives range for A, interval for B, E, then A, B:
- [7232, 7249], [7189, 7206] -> 0.97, 220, 213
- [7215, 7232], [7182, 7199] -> 1.00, 218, 218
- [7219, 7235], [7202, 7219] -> 1.01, 204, 206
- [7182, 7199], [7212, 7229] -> 0.98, 218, 214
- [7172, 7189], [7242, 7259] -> 1.04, 210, 217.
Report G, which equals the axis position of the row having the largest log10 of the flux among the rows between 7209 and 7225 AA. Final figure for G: 7217.15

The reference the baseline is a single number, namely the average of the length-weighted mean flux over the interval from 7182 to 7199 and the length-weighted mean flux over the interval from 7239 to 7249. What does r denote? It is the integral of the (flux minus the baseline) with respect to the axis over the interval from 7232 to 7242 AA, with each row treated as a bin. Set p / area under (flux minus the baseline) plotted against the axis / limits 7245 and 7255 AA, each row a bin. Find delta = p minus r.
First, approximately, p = 3.9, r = -3.1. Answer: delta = 7.0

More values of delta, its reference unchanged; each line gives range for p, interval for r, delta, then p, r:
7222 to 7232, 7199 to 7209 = 4.5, -1.8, -6.3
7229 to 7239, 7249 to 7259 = 4.0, -1.9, -5.9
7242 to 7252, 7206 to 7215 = 10.7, 1.8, -8.9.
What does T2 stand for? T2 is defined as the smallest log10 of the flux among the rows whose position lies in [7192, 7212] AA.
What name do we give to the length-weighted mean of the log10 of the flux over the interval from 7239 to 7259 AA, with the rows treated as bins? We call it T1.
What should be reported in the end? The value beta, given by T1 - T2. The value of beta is 0.044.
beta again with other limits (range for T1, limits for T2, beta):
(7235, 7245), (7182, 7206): 0.033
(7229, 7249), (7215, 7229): 0.011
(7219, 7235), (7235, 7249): 0.033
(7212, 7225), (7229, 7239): -0.002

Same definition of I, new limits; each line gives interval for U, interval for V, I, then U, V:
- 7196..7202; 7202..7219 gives 2.8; 21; 59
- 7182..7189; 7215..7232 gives 2.4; 25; 61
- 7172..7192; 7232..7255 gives 1.2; 70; 82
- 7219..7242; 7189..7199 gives 0.4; 82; 36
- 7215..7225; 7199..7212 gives 1.3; 36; 45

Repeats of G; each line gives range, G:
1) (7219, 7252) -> 7247.12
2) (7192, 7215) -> 7193.92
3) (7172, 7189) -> 7187.30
